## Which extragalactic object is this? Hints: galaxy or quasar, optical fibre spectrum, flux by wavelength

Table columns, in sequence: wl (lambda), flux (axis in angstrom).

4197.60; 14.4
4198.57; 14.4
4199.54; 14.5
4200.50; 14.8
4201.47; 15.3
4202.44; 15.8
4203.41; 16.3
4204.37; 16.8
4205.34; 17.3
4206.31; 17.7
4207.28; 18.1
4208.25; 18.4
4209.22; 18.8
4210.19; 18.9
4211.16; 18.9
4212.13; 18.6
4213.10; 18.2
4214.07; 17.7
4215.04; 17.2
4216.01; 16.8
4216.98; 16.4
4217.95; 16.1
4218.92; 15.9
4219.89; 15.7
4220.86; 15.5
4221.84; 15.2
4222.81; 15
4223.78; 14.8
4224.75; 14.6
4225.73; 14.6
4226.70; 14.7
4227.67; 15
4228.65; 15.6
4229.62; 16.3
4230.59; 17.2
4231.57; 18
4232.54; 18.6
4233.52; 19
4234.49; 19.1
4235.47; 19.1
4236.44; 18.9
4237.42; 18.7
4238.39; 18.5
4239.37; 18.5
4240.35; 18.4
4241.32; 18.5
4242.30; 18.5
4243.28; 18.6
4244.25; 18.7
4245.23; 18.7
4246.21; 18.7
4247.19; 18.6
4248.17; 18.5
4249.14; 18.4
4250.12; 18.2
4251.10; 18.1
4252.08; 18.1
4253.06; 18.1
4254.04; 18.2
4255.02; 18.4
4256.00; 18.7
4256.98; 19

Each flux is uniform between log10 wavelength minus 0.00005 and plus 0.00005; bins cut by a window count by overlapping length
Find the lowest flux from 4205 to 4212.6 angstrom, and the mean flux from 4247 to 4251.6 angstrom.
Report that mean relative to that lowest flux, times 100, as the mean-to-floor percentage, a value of 106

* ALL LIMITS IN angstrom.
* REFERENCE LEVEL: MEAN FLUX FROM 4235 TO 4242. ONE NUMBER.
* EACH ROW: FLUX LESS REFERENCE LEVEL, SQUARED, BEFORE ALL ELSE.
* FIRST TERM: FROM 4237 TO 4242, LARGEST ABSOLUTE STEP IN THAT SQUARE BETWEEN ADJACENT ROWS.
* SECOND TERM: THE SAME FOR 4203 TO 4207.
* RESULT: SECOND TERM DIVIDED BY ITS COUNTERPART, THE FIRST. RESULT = 51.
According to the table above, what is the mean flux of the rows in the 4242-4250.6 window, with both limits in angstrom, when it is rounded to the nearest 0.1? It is 18.5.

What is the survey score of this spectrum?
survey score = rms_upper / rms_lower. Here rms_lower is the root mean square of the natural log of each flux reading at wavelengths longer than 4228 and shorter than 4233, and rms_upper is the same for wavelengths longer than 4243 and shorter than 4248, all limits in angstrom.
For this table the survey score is 1.03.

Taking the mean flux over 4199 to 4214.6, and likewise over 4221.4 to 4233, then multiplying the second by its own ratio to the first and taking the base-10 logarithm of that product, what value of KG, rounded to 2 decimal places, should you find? 1.16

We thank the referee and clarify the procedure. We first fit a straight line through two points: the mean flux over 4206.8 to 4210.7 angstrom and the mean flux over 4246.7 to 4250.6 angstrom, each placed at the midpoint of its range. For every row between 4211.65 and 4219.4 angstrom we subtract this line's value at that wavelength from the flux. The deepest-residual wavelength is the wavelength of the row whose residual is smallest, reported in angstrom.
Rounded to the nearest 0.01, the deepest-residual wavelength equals 4218.92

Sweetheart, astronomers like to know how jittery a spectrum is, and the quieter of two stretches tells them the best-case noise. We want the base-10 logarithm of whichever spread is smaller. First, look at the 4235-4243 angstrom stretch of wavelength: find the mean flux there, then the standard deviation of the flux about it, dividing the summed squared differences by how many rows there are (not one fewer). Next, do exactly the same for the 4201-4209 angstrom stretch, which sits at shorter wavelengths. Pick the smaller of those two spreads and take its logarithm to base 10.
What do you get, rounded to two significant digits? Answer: -0.64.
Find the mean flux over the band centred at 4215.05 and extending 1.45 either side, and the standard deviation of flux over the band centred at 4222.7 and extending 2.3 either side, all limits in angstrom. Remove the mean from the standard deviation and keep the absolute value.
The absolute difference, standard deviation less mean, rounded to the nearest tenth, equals 16.9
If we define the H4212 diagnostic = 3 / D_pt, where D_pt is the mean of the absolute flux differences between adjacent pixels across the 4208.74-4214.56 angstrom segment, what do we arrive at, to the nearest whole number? 12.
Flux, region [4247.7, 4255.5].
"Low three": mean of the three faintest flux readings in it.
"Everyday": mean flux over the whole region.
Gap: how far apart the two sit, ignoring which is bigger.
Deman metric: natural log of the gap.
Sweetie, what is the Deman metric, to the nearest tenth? -1.9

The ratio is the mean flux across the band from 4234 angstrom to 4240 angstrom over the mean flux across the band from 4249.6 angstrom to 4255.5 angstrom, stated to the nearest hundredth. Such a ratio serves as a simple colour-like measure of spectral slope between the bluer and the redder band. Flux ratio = 1.03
